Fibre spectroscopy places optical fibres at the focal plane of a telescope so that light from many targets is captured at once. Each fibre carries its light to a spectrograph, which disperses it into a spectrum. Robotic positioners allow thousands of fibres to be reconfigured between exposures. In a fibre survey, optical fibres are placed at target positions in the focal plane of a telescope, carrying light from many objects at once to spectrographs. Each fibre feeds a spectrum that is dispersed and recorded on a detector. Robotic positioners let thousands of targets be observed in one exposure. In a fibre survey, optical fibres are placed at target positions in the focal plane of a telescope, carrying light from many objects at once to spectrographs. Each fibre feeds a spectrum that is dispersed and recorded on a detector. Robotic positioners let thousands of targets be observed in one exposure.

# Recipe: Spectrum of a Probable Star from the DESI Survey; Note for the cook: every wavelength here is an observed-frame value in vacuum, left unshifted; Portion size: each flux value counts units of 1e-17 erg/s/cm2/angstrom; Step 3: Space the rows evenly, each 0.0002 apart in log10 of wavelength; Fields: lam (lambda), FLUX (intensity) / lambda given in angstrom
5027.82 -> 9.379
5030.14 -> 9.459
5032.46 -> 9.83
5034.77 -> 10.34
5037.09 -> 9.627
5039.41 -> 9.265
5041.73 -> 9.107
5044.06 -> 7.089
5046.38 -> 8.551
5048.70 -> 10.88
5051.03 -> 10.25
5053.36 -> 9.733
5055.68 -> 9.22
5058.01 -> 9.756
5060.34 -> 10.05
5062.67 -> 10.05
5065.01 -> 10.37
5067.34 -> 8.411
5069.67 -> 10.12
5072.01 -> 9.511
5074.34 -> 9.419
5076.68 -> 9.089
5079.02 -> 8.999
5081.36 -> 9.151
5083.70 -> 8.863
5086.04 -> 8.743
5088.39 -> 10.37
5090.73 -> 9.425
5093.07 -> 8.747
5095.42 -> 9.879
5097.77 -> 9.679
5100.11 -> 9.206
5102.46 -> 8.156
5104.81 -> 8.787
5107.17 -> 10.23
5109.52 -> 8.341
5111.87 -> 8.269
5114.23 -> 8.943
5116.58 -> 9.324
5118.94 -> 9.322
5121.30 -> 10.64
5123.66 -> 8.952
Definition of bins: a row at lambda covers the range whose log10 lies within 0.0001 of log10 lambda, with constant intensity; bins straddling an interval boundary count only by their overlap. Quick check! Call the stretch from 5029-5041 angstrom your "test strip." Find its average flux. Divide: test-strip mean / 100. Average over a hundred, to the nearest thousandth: 0.097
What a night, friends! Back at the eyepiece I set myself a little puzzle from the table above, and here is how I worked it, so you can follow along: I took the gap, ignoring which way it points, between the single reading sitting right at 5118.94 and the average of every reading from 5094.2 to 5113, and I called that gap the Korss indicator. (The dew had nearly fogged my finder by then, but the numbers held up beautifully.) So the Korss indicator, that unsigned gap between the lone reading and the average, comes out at 0.3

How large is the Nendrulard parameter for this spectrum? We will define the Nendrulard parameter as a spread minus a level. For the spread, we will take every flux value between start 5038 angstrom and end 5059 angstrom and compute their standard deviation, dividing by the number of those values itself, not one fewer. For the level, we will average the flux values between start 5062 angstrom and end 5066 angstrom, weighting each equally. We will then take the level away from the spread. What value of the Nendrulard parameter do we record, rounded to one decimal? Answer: -9.2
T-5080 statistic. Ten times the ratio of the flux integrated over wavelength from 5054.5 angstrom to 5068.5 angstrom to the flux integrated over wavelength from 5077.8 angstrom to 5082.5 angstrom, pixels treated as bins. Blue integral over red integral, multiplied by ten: 32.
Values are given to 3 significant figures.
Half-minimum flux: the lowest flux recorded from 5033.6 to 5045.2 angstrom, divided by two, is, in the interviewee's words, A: 3.54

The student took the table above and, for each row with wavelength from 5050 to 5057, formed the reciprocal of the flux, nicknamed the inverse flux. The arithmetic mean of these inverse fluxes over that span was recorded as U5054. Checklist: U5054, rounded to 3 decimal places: 0.103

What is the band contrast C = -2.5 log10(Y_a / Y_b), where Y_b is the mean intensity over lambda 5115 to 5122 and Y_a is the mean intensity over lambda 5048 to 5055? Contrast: -0.057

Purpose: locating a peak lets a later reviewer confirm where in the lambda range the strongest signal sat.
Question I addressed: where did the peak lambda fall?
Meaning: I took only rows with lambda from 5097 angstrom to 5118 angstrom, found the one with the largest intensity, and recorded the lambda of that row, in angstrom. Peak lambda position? 5107.17 angstrom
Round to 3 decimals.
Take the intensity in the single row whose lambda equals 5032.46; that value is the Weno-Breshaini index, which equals 9.830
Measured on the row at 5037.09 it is 9.627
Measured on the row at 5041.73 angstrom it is 9.107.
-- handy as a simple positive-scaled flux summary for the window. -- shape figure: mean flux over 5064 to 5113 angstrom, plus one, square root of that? 3.198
